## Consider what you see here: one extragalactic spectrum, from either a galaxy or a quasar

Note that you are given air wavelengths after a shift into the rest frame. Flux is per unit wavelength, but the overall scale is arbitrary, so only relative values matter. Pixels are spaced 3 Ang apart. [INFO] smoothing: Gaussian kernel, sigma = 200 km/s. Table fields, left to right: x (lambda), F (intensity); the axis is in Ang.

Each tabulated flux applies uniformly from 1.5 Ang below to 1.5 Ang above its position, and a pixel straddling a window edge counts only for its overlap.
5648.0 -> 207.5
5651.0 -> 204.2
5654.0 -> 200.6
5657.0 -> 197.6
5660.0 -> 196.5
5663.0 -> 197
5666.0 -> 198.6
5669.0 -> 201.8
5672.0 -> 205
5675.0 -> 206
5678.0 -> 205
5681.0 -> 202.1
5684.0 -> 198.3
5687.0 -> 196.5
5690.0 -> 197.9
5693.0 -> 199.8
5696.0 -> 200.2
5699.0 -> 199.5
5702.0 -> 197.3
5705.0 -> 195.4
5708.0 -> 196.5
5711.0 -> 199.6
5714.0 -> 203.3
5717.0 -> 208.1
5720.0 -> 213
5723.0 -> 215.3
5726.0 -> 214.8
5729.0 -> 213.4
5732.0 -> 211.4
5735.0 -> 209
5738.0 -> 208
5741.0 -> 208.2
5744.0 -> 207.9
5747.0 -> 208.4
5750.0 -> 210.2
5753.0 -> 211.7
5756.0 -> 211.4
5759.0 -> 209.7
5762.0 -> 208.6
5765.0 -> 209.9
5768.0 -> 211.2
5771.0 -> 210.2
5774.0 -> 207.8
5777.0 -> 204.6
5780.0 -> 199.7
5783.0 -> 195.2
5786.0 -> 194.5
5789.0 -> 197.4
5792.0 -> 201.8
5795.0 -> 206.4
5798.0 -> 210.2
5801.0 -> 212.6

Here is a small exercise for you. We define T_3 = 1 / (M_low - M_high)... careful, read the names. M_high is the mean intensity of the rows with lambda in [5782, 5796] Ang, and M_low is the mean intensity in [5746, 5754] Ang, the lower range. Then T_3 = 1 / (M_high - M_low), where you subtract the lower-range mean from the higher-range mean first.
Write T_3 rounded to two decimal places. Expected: -0.09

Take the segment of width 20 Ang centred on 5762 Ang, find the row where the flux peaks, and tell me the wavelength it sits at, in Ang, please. 5753.0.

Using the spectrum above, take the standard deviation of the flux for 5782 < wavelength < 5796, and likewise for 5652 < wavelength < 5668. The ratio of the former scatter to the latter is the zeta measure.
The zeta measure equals 3.1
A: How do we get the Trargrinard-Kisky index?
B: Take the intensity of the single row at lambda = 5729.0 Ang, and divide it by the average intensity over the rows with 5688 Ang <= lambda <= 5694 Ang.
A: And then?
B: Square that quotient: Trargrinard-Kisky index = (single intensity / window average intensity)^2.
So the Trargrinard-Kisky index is 1.15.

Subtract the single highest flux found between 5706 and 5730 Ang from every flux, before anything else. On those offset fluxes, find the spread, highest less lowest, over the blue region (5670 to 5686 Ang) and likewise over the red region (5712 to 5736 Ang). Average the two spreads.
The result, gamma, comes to 10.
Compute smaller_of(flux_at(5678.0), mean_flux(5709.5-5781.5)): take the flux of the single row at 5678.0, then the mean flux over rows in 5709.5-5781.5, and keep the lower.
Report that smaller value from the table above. 205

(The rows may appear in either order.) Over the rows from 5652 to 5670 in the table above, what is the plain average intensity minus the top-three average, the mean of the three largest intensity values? -1.6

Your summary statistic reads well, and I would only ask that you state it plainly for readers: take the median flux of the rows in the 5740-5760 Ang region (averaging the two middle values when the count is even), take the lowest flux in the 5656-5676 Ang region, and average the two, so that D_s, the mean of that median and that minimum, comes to 203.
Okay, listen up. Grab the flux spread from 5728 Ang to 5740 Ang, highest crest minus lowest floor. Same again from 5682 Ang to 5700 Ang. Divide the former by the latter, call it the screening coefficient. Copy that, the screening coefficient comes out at 1.5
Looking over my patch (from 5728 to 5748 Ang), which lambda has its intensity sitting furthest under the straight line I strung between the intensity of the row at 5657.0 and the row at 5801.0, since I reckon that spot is 5744.0 Ang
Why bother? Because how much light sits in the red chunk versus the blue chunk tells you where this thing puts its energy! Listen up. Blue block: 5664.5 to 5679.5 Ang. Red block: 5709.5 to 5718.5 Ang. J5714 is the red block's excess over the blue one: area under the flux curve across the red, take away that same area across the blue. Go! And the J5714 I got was -1216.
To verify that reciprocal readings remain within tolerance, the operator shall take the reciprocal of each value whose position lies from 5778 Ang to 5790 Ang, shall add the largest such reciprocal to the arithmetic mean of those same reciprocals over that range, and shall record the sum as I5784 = 0.0102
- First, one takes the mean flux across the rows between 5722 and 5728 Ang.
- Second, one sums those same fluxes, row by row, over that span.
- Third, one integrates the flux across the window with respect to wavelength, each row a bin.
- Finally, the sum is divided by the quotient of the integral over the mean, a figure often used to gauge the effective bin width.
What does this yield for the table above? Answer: 71.7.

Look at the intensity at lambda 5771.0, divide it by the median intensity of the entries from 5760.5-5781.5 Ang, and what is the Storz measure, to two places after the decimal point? 1.01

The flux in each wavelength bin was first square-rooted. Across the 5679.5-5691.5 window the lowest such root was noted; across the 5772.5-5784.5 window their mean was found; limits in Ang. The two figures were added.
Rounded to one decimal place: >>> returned 28.2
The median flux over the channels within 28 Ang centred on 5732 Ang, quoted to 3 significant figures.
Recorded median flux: 211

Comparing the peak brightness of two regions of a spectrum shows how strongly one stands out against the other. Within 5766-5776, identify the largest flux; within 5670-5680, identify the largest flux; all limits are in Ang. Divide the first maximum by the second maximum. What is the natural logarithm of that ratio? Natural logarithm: 0.025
